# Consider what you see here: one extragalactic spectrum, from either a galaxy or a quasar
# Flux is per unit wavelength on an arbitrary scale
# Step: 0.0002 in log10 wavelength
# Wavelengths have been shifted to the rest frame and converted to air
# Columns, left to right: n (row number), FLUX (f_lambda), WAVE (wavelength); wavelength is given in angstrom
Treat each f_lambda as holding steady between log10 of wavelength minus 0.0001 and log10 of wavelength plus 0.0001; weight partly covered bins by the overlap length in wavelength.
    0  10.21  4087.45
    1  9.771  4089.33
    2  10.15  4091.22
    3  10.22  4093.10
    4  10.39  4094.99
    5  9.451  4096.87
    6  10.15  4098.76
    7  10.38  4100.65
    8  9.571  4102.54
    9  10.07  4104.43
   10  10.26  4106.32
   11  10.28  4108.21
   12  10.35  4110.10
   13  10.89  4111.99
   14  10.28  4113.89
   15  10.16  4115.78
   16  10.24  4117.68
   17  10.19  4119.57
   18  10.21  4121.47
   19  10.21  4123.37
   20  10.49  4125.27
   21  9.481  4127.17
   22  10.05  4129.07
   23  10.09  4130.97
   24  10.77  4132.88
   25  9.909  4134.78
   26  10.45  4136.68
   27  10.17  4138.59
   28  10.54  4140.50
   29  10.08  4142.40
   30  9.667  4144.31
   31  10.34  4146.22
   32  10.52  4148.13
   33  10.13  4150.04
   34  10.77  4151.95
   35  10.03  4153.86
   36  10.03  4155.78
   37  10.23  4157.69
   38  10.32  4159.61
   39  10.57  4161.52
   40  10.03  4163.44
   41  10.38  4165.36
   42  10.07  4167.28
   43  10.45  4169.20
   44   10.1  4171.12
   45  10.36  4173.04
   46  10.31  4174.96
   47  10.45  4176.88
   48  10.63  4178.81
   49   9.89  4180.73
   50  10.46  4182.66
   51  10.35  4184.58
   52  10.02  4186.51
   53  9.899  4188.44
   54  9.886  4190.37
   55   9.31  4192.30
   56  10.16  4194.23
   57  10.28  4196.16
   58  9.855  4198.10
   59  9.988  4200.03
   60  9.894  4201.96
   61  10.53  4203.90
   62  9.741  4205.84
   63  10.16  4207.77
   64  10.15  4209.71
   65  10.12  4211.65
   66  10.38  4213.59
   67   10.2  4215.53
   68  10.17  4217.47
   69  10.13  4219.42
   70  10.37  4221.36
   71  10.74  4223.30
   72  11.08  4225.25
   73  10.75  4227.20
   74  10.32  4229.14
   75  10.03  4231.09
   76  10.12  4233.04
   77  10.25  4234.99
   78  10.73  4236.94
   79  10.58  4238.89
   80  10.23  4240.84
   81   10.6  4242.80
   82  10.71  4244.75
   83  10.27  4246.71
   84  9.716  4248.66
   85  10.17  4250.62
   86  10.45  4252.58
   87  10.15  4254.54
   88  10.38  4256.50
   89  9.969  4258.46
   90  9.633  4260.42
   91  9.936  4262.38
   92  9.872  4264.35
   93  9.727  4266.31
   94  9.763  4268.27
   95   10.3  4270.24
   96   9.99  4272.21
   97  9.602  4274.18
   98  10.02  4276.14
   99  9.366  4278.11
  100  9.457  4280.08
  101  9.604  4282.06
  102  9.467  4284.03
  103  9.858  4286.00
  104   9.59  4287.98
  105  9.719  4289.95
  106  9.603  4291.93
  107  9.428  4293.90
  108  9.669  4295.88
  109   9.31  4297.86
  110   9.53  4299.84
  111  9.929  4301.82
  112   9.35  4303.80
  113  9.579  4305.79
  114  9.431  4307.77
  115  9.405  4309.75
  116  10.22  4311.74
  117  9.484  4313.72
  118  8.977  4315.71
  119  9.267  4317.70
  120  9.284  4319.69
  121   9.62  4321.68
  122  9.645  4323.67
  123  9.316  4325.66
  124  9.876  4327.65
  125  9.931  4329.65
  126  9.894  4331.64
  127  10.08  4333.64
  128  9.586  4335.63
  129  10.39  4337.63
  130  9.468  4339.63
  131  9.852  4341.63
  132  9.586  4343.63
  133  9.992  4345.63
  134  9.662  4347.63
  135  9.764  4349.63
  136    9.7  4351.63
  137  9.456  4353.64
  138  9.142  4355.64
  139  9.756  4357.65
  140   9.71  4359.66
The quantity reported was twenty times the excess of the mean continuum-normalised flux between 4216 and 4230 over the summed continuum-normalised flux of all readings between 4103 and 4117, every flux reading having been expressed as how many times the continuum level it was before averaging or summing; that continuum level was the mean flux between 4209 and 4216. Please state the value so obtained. -121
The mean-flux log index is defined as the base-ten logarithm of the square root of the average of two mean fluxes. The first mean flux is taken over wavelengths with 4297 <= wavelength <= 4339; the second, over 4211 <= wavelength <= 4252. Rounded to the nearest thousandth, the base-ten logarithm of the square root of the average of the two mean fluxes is 0.500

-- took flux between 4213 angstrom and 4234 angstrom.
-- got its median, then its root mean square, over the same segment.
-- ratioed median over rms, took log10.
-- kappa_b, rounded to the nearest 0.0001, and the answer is -0.0031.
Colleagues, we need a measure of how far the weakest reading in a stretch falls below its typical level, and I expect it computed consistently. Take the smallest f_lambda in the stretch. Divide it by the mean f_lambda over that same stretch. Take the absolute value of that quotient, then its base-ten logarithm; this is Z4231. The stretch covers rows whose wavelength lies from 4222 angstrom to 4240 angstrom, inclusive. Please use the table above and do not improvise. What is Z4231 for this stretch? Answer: -0.0203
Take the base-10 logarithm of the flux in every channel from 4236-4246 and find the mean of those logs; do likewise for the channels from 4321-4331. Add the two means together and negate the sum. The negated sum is -2.01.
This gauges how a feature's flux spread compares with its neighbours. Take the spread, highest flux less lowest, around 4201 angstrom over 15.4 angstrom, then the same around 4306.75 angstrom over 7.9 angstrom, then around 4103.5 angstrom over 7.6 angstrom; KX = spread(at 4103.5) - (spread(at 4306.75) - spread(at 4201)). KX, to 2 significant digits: 1.4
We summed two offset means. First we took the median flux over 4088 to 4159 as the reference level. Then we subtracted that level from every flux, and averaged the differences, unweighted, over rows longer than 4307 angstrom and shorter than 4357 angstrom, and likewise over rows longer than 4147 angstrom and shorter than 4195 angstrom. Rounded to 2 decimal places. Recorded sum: -0.56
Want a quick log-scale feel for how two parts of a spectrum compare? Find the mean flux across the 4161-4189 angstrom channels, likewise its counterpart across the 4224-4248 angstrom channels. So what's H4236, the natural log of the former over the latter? -0.02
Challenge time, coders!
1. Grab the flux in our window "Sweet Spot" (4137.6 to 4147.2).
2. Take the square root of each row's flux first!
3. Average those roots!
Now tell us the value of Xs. 3.19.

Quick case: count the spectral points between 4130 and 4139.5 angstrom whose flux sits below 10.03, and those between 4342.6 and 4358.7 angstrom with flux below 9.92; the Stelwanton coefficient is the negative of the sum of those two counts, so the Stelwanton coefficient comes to -8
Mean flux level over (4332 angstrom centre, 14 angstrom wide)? 9.87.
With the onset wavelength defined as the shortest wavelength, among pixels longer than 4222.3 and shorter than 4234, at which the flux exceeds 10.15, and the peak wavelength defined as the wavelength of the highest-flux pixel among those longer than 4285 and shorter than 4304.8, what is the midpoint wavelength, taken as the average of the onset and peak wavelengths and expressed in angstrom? 4262.6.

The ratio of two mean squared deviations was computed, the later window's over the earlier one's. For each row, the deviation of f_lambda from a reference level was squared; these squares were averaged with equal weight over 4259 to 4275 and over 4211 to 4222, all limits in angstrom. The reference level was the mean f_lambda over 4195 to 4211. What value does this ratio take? 2.7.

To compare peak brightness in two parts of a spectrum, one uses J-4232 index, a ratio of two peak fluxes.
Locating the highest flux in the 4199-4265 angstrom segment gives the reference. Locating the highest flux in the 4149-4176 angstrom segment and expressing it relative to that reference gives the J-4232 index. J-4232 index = 0.97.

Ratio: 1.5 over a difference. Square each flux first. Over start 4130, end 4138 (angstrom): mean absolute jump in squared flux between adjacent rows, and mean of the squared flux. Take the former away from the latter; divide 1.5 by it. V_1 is 0.0163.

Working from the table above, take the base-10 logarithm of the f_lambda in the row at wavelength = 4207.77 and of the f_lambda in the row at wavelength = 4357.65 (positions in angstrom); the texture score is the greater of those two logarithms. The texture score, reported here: 1.01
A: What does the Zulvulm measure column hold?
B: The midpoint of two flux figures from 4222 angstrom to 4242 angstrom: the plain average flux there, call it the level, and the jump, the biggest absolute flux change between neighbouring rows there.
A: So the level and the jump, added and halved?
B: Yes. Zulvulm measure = 5.48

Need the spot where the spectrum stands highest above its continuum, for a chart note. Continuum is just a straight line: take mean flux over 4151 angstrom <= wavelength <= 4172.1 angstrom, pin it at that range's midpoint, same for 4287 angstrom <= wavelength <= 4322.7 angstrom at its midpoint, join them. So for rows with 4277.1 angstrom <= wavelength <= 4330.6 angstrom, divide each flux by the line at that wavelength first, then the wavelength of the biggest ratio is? 4311.74 angstrom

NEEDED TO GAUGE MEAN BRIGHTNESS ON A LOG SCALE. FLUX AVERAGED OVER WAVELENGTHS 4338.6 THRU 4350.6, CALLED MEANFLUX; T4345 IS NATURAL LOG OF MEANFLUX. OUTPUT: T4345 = 2.27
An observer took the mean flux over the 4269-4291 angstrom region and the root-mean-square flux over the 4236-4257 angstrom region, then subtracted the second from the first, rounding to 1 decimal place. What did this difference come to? -0.6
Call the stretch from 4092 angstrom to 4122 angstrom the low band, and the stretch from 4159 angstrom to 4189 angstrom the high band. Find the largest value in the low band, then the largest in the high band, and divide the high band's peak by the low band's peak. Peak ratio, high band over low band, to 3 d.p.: 0.976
